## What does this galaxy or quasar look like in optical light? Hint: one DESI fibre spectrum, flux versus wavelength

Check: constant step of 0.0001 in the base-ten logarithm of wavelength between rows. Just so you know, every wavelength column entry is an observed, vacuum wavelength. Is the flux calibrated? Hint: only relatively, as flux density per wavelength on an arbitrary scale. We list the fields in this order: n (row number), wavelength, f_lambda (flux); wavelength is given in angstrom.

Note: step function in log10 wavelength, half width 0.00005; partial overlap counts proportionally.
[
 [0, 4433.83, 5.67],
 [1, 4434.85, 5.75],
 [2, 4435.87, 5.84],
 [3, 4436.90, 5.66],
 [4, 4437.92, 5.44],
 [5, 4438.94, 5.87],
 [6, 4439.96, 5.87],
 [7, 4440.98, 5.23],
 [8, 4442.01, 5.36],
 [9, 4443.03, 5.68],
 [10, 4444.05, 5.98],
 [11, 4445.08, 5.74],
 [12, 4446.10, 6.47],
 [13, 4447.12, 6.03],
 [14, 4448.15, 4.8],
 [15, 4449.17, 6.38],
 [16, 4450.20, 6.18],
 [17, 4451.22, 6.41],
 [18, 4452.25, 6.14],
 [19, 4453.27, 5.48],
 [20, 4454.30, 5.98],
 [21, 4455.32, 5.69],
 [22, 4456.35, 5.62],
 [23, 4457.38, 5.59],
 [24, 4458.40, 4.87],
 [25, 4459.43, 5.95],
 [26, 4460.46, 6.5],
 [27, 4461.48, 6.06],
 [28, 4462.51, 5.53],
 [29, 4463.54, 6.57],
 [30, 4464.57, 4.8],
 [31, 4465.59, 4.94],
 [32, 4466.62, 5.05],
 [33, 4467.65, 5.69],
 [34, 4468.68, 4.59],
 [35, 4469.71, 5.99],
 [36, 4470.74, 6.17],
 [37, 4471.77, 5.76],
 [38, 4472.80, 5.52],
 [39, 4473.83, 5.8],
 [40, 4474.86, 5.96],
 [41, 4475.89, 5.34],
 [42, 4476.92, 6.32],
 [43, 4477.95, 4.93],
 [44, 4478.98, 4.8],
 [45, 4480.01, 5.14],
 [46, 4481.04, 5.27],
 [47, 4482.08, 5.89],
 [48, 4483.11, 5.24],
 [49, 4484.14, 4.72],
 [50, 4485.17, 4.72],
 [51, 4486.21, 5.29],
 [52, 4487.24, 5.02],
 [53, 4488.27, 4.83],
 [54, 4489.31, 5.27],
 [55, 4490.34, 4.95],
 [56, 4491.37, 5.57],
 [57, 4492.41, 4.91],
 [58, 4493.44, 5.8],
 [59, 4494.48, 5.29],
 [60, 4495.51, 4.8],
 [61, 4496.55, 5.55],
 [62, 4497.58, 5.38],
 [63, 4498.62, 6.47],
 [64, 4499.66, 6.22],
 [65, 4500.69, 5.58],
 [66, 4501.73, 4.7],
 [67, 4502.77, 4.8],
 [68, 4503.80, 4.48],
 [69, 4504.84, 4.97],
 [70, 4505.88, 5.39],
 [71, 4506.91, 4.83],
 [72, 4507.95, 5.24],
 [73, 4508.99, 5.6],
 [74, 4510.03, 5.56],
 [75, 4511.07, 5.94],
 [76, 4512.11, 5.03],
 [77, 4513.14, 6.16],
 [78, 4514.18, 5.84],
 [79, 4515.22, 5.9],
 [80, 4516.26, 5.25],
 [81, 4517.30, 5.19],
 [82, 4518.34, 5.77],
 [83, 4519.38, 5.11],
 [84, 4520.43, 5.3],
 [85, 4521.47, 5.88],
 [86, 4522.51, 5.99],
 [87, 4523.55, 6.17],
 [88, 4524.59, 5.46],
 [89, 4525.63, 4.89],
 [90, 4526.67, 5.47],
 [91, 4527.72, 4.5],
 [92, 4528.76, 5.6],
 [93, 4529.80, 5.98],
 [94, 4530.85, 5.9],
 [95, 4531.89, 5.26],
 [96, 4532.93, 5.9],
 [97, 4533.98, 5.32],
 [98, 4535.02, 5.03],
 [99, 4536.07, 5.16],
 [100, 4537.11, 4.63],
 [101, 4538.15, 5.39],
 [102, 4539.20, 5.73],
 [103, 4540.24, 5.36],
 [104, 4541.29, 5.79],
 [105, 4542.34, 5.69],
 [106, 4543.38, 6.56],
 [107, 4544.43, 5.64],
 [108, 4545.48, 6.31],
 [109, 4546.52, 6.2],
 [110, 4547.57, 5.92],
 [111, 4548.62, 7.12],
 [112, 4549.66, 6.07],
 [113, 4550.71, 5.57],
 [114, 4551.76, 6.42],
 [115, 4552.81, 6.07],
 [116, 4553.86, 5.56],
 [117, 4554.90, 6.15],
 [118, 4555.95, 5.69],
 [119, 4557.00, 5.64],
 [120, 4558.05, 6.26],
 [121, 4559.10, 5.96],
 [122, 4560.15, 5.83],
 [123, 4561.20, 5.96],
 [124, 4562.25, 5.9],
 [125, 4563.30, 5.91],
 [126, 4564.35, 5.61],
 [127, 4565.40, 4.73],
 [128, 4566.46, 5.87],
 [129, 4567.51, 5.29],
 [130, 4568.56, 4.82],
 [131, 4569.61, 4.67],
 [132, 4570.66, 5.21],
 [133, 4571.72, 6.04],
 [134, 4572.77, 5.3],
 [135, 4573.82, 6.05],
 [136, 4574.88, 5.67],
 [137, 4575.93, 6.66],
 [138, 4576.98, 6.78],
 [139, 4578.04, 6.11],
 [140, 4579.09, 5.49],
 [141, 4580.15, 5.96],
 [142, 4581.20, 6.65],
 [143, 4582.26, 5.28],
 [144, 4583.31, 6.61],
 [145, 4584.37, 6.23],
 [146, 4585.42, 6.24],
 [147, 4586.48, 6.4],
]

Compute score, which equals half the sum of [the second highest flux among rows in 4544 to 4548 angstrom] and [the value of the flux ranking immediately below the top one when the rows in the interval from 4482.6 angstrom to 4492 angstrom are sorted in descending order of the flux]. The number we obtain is 5.7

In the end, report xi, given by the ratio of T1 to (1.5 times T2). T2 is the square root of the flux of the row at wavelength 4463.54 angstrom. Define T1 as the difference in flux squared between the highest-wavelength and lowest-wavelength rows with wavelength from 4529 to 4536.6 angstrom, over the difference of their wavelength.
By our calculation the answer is -0.4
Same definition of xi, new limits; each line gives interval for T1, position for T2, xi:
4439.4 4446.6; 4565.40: 0.4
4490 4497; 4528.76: 0.3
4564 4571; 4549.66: -0.2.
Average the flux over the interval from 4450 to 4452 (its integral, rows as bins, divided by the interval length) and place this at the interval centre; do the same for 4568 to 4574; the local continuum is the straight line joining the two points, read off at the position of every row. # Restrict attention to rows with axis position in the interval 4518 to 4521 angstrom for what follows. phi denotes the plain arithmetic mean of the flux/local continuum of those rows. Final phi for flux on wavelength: 0.94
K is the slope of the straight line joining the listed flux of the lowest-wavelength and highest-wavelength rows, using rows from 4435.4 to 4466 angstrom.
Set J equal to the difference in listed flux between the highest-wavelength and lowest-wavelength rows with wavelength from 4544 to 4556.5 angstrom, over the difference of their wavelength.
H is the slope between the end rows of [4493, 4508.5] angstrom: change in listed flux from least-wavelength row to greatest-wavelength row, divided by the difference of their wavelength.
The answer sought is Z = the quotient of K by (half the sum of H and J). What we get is 1.8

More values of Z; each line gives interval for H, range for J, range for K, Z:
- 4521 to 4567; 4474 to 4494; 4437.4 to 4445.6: -9.5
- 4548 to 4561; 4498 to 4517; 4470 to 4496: 0.6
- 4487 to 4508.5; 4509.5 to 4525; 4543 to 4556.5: -36.9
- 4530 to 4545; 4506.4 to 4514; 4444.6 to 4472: 0.0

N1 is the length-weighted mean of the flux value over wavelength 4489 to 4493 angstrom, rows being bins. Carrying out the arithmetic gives 5.19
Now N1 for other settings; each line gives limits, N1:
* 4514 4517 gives 5.61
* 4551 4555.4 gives 6.03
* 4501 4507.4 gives 4.89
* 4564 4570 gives 5.16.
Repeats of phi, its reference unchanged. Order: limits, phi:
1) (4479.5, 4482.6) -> 0.90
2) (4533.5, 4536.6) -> 0.92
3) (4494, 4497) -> 0.88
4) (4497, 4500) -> 1.02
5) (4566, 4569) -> 1.00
